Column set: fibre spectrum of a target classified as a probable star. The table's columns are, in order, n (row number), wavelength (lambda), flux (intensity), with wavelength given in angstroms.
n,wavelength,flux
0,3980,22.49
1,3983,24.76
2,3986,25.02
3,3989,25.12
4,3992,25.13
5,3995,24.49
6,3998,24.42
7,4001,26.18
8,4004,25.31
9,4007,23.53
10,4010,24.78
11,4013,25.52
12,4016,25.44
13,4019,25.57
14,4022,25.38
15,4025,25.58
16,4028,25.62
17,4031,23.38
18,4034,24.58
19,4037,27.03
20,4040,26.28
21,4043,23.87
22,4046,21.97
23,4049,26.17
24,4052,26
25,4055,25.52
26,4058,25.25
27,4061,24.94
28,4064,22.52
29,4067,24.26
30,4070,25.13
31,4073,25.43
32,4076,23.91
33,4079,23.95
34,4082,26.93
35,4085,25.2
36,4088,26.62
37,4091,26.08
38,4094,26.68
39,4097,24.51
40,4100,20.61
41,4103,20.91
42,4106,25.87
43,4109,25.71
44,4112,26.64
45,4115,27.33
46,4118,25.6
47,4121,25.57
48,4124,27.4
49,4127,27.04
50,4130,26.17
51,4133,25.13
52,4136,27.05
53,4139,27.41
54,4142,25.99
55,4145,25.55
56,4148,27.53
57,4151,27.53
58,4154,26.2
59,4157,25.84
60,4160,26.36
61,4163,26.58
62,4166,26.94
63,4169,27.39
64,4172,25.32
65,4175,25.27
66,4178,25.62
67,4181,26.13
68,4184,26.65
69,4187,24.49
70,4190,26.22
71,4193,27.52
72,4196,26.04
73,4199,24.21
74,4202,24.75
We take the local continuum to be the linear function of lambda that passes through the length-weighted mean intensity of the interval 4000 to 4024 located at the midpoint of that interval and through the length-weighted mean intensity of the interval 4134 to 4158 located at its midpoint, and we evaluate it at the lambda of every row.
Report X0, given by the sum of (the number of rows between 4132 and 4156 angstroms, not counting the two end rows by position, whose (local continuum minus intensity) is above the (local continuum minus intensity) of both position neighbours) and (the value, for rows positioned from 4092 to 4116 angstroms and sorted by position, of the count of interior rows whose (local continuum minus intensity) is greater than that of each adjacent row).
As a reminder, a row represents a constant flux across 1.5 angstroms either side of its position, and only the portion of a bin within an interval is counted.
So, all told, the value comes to 3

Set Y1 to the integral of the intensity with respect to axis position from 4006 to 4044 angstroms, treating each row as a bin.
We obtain 956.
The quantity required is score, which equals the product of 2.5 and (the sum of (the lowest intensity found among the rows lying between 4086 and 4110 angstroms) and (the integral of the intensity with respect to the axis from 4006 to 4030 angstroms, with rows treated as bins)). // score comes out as 1562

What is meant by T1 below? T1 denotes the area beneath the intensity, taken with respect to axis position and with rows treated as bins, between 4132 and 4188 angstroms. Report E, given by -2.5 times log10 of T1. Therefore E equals -7.92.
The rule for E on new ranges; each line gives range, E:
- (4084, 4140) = -7.89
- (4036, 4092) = -7.87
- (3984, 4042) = -7.91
